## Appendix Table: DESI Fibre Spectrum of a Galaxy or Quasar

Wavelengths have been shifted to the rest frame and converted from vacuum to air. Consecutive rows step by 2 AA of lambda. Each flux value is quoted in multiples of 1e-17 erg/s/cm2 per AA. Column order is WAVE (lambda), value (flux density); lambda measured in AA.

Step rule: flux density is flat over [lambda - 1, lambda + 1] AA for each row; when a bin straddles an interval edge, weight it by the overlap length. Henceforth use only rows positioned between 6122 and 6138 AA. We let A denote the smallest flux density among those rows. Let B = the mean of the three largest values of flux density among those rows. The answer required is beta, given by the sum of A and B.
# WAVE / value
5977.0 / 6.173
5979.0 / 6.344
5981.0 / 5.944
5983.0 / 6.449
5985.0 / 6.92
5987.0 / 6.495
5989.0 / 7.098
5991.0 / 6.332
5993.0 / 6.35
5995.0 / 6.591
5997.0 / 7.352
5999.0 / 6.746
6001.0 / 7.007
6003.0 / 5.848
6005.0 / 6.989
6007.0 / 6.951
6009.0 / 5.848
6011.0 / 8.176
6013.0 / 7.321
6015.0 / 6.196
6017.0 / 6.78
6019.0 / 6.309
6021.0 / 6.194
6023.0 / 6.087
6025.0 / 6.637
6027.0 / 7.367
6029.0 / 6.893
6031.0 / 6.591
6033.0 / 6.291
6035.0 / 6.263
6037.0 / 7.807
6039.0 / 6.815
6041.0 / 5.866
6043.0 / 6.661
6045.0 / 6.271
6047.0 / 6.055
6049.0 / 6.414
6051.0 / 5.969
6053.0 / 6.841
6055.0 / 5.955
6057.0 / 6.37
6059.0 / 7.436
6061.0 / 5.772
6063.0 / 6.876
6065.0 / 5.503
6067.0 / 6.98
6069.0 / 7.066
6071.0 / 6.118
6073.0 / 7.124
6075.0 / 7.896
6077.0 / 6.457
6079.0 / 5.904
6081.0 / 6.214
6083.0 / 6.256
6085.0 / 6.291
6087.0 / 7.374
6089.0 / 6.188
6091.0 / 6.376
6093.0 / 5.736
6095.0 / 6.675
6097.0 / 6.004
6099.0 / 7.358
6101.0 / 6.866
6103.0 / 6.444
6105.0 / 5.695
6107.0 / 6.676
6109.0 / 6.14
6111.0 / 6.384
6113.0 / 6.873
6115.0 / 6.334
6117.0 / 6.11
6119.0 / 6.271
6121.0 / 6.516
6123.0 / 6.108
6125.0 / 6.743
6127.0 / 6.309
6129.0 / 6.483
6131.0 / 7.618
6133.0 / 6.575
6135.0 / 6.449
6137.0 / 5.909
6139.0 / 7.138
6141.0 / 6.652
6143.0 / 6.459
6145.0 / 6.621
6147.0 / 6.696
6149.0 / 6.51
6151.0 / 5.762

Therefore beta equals 12.9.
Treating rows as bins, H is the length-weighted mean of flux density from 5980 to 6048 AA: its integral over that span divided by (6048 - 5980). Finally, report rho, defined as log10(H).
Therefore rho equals 0.822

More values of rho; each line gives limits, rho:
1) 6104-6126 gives 0.803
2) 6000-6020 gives 0.829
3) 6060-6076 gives 0.824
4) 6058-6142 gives 0.814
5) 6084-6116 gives 0.810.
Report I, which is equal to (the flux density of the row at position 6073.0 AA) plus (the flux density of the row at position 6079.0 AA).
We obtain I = 13.0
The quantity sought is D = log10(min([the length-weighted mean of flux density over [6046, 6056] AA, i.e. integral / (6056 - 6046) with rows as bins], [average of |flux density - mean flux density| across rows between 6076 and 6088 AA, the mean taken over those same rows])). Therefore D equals -0.48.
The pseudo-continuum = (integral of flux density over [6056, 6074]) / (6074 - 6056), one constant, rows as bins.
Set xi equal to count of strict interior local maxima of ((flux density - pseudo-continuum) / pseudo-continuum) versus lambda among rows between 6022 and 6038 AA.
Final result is 1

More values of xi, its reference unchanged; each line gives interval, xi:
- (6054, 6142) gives 14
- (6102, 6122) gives 2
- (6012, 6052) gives 5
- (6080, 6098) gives 3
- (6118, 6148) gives 4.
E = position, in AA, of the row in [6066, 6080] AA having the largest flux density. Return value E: 6075.0 AA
